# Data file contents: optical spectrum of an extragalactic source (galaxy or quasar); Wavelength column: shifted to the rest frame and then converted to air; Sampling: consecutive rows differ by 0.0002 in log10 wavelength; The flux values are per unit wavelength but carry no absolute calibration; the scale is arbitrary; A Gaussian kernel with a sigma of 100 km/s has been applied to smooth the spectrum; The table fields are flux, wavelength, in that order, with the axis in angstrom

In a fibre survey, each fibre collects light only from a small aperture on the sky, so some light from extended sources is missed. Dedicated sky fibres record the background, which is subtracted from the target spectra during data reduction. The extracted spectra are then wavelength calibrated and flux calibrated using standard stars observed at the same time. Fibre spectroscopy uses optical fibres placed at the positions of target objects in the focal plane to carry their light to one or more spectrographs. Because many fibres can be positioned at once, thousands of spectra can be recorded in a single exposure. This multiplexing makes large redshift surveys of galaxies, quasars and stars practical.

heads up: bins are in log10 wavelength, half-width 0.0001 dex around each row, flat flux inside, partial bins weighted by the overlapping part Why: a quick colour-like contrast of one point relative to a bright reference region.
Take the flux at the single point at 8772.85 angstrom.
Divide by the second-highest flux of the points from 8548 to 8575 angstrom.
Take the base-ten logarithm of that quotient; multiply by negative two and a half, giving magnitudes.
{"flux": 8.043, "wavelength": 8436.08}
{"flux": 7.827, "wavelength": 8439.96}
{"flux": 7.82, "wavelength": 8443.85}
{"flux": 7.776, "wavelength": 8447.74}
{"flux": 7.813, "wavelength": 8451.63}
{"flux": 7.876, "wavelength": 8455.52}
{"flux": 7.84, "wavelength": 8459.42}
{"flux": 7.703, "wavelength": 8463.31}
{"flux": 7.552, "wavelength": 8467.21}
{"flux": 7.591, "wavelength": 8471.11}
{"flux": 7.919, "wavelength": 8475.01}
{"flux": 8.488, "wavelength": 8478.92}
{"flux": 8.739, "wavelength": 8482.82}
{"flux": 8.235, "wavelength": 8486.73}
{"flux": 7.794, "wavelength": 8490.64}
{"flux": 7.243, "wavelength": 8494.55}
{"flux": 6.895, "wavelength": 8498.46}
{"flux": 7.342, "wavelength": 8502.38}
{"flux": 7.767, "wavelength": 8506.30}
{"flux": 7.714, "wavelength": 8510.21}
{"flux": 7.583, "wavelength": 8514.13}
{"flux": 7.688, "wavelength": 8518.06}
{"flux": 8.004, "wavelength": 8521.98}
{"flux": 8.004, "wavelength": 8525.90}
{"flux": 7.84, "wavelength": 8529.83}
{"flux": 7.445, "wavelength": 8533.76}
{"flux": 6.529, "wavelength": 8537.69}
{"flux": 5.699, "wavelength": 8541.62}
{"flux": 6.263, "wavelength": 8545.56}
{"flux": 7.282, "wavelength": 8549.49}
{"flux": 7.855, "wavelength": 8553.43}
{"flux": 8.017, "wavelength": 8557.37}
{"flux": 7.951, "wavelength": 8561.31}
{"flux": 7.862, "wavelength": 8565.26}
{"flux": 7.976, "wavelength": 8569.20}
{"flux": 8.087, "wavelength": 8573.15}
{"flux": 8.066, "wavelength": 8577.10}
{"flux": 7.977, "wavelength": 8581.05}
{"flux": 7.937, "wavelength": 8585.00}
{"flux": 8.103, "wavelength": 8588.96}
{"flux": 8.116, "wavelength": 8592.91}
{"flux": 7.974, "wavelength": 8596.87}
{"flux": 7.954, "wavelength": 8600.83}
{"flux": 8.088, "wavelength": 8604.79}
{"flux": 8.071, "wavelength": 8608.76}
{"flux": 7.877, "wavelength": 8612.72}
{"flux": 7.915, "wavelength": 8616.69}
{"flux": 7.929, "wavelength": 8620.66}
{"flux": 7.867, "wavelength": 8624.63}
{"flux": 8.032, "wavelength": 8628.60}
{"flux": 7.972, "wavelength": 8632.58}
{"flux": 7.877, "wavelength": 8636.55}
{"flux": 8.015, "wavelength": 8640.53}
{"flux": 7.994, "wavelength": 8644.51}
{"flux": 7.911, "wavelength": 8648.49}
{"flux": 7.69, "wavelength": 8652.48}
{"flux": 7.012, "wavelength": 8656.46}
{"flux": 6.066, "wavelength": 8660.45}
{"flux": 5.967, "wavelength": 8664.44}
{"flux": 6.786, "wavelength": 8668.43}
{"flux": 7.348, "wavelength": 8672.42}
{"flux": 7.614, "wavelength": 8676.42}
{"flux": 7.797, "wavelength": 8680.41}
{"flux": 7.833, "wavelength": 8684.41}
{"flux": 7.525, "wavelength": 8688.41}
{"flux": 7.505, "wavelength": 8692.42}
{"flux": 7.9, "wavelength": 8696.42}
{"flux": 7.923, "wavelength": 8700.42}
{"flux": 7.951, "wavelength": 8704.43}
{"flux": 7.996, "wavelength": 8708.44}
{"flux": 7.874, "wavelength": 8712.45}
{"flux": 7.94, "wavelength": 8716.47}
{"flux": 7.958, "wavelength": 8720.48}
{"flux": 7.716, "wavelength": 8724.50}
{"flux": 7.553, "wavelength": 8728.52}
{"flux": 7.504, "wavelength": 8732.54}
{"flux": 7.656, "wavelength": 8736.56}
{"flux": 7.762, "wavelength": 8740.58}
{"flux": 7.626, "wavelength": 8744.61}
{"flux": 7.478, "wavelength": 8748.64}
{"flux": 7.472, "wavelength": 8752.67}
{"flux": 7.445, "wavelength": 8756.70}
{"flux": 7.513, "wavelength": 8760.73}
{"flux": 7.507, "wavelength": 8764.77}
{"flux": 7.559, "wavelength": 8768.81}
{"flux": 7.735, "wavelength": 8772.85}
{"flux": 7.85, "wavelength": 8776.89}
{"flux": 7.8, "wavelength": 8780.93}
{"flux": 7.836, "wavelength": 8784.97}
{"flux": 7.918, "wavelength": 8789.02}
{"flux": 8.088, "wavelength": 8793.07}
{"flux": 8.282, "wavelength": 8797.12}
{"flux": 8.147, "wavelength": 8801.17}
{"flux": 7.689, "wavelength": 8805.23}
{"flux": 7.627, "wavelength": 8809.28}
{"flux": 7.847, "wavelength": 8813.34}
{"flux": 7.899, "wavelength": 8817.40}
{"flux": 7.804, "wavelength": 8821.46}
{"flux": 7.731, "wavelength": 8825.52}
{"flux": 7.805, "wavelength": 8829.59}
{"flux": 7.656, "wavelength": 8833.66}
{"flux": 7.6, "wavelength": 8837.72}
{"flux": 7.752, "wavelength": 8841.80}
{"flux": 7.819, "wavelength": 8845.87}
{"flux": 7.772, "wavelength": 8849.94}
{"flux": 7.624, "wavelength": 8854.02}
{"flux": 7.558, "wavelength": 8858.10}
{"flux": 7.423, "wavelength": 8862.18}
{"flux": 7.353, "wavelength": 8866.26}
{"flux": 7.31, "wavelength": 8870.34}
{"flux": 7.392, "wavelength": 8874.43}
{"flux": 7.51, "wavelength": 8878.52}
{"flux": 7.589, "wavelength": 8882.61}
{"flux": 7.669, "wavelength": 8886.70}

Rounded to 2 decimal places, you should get 0.04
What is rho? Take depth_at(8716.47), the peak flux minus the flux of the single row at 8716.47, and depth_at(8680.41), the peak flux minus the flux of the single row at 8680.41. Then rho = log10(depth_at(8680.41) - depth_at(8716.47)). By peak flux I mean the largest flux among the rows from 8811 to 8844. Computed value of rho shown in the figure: -0.84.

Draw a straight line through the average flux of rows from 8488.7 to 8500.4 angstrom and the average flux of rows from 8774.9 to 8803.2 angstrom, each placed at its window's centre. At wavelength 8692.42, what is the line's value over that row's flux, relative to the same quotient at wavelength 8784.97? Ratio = 1.02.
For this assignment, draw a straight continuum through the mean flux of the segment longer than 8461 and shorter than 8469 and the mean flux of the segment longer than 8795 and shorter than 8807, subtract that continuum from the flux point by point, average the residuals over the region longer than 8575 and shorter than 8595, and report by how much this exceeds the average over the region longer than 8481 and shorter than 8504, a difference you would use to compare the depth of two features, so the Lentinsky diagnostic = 0.22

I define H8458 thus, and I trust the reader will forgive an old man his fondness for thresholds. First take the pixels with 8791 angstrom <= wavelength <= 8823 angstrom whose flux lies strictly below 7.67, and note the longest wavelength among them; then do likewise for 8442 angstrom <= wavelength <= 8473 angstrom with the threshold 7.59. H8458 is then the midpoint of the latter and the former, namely 8638.2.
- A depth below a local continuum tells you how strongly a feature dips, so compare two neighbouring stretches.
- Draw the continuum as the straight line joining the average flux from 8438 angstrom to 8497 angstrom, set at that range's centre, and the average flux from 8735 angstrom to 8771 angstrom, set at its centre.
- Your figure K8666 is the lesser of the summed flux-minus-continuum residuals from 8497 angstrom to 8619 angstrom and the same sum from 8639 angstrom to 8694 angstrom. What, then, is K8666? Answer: -4.1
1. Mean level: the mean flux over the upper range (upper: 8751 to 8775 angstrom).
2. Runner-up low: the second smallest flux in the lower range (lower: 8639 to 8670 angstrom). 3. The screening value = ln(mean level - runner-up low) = 0.39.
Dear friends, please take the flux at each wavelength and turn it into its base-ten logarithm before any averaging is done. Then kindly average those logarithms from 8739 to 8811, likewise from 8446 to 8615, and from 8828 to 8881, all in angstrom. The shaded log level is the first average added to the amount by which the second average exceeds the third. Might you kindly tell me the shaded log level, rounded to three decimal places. 0.896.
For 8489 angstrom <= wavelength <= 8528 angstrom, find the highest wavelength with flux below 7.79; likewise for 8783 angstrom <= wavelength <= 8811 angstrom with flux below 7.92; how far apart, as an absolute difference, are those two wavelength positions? 291.2 angstrom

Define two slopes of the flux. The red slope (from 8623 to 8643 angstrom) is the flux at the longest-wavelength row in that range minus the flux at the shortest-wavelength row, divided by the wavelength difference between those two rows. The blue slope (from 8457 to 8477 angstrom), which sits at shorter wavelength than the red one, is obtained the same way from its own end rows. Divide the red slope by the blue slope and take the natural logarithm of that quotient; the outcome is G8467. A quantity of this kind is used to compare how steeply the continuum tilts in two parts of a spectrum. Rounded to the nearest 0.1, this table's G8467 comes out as 0.6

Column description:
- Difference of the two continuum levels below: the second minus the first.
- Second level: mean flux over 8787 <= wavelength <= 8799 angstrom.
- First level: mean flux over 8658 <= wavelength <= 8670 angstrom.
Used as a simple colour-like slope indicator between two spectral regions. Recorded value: 1.8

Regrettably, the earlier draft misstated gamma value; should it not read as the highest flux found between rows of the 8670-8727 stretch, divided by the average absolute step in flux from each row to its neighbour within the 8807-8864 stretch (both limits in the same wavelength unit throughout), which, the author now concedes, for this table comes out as 78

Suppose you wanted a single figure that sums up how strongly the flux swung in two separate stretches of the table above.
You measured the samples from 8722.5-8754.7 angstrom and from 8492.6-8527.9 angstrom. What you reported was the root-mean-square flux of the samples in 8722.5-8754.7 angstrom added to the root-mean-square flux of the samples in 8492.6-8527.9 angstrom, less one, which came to 14.19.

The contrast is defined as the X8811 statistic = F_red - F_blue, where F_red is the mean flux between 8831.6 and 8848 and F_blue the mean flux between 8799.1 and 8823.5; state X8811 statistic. -0.13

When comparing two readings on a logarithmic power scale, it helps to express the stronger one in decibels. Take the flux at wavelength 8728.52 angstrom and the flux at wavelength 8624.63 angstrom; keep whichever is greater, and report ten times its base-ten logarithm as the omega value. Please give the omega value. 8.96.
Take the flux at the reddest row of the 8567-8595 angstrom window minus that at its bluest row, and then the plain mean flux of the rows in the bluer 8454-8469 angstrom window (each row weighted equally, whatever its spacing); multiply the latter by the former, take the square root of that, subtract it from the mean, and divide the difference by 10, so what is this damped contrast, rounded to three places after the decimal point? 0.670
